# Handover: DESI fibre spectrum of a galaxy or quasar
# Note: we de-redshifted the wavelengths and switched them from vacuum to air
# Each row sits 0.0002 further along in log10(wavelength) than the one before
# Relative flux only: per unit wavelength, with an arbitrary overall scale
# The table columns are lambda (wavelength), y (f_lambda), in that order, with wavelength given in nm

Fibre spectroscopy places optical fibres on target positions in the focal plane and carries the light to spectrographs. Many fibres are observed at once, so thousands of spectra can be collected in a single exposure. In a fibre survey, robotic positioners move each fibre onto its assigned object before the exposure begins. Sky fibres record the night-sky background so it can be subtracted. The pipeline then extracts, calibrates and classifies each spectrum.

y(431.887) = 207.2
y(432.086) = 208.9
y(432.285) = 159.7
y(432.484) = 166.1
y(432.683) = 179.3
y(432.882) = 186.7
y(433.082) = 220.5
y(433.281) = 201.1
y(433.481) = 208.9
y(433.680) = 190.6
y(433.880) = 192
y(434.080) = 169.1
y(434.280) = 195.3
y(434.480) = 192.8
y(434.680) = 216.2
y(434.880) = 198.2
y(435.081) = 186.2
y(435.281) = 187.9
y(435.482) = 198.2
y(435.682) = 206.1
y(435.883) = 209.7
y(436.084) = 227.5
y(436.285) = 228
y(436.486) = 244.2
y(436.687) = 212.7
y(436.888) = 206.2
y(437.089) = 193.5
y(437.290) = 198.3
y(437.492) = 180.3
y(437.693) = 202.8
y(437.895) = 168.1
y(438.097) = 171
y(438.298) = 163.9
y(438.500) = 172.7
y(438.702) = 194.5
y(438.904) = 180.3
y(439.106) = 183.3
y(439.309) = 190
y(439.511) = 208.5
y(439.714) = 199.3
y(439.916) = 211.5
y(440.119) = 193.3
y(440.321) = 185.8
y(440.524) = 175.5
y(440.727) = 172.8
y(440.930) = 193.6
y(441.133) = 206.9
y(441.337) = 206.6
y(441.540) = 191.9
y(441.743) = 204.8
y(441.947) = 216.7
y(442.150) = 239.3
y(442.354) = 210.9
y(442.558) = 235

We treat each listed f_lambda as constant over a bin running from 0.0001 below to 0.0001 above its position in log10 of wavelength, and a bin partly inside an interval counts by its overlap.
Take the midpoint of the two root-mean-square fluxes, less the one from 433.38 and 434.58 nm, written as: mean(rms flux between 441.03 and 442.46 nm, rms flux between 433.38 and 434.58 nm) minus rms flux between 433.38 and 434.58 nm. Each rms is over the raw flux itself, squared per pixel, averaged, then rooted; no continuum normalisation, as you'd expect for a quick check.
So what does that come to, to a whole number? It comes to 10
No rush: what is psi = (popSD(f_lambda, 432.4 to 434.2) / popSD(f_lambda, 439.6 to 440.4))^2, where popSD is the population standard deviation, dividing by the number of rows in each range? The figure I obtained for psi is 3.2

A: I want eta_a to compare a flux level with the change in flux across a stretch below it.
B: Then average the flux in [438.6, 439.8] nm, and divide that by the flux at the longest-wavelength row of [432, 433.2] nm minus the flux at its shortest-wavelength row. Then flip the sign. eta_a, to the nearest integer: -17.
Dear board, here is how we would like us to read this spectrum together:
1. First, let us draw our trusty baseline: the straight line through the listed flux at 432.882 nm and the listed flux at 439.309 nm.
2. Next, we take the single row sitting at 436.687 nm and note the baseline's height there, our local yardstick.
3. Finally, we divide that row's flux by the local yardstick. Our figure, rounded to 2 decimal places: 1.13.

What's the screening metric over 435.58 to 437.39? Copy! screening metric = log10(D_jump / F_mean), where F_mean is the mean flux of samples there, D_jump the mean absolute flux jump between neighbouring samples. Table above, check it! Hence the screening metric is -1.26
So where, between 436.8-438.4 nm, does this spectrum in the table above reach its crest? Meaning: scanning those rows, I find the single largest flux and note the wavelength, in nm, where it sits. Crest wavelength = 436.888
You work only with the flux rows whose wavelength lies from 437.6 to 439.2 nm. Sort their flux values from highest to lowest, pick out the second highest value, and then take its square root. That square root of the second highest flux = 13.9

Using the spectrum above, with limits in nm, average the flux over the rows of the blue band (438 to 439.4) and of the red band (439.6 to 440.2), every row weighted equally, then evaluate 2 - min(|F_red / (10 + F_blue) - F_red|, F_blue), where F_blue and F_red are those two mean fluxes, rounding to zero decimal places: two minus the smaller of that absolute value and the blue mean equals -177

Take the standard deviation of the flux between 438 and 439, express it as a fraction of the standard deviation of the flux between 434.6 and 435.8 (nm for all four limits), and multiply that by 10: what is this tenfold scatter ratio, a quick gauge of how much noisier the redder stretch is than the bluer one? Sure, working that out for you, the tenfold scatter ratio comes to 10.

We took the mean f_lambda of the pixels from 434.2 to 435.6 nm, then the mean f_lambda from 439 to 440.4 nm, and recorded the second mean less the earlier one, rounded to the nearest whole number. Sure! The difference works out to 0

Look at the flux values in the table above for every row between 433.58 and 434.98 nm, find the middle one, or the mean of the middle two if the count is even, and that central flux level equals 193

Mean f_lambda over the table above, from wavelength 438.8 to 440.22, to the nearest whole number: 195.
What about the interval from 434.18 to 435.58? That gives 196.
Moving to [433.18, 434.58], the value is 193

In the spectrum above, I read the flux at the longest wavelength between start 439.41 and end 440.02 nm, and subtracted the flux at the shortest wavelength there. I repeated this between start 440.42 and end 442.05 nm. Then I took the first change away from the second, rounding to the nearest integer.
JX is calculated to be 38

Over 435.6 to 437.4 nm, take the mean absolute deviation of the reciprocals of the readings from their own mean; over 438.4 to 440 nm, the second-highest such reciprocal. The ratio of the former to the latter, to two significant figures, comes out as 0.048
